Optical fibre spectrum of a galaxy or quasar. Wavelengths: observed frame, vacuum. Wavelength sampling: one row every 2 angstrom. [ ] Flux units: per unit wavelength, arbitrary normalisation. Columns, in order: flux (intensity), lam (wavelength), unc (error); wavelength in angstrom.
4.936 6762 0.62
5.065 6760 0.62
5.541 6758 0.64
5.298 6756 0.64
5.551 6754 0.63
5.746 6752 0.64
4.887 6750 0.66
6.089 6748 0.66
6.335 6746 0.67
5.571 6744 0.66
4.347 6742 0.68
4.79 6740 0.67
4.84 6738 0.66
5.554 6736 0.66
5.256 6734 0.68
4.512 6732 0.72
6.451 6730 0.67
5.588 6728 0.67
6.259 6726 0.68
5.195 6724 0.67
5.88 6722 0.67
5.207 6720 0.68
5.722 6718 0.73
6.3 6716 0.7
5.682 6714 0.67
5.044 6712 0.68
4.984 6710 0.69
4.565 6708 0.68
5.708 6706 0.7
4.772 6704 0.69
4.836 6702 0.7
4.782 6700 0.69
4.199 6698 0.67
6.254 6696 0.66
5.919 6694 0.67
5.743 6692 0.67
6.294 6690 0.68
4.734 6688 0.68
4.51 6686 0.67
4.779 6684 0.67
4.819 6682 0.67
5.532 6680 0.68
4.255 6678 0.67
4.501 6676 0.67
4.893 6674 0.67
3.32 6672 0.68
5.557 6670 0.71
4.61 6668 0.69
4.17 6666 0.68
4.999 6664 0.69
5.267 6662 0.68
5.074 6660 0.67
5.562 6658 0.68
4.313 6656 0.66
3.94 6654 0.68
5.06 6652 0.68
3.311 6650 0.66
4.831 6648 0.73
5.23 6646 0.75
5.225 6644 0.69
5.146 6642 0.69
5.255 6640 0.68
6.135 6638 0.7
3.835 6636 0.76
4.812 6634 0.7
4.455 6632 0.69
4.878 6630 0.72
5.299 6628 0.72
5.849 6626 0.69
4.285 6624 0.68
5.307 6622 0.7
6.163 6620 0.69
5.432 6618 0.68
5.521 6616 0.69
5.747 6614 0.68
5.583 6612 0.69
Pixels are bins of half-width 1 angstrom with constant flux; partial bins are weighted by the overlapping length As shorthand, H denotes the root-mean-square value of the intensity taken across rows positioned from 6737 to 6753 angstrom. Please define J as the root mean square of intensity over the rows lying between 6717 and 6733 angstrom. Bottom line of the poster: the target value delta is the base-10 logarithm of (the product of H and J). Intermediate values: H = 5.37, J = 5.63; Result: 1.48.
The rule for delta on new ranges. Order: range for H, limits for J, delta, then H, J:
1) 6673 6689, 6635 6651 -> 1.37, 4.77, 4.94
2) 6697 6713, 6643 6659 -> 1.36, 4.88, 4.74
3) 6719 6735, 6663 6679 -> 1.41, 5.58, 4.58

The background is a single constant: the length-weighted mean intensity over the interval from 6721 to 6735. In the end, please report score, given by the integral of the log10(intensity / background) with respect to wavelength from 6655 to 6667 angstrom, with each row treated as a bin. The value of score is -0.7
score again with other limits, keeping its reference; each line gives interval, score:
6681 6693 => -0.5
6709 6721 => -0.1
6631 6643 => -0.7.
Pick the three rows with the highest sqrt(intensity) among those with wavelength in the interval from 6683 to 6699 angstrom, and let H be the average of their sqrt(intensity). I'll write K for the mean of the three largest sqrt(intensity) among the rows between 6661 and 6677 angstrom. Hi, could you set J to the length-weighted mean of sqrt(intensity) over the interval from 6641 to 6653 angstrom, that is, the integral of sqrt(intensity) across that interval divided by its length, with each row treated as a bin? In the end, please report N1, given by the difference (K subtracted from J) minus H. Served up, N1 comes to -2.59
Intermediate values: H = 2.48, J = 2.18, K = 2.30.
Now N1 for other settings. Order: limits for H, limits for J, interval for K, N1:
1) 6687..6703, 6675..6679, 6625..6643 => -2.79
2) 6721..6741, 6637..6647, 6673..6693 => -2.59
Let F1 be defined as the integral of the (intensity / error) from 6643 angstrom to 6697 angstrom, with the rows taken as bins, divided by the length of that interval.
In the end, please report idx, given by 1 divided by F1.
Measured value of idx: 0.139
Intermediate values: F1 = 7.22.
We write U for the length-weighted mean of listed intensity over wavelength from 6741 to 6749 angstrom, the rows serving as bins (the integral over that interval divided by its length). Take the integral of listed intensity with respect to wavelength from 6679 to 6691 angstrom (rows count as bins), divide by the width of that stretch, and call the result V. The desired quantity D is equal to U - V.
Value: 0.47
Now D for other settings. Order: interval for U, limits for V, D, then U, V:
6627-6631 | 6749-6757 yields -0.28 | 5.1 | 5.37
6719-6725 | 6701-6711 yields 0.45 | 5.4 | 4.97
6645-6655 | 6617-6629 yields -0.91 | 4.5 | 5.39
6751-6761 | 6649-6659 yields 1.00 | 5.4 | 4.44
